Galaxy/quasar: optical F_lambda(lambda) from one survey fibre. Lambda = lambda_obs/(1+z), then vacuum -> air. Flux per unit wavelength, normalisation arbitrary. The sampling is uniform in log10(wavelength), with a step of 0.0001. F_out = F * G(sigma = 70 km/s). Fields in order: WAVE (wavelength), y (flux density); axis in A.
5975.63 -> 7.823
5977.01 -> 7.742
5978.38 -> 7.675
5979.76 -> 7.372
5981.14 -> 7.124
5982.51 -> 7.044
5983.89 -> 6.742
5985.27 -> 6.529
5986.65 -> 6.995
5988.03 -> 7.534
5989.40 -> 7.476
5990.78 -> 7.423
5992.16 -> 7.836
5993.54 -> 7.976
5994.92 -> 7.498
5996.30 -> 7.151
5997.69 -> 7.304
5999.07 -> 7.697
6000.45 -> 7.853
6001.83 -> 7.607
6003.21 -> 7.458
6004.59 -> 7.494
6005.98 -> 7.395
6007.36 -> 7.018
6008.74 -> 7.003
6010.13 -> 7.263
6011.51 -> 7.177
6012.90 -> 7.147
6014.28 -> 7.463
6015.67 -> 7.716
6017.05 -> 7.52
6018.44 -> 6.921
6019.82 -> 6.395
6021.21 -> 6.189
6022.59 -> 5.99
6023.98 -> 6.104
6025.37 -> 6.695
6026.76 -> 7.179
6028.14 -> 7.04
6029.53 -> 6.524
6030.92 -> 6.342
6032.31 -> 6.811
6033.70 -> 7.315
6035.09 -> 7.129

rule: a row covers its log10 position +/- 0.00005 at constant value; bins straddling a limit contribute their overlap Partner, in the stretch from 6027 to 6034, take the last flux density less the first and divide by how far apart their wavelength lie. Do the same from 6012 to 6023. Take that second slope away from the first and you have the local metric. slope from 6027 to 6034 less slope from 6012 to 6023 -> 0.17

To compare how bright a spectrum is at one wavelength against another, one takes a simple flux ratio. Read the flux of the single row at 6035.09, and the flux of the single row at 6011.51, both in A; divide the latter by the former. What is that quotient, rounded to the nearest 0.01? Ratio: 1.01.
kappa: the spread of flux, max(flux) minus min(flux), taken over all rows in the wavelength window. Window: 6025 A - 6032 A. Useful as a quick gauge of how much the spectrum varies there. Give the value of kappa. 0.84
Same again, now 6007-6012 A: 0.26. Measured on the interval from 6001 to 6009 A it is 0.60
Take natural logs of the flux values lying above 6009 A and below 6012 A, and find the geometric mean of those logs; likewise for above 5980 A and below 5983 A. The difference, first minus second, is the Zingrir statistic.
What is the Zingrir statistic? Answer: 0.02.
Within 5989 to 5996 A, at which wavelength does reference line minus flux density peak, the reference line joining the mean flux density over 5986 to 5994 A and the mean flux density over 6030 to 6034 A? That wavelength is 5990.78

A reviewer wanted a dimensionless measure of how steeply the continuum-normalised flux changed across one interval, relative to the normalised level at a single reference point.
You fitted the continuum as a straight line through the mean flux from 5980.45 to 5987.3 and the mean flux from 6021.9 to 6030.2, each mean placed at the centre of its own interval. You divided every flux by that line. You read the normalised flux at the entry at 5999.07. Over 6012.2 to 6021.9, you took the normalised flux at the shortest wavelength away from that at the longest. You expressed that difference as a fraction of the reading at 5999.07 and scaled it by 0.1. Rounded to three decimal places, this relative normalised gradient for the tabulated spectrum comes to -0.012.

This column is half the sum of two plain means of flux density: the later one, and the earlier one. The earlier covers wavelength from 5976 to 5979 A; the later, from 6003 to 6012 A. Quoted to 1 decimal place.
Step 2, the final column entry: 7.5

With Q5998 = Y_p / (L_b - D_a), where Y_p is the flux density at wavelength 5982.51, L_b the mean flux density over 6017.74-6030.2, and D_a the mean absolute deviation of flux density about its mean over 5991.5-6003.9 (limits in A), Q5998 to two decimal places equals 1.11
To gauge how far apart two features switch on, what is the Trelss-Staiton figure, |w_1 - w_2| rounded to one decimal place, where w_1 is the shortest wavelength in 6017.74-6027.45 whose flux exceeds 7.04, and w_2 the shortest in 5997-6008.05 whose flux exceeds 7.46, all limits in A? 27.7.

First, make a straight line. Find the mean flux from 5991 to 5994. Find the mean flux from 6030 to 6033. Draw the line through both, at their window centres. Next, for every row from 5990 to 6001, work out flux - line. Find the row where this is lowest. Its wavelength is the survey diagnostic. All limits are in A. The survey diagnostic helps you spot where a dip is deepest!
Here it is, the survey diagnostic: 5996.30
